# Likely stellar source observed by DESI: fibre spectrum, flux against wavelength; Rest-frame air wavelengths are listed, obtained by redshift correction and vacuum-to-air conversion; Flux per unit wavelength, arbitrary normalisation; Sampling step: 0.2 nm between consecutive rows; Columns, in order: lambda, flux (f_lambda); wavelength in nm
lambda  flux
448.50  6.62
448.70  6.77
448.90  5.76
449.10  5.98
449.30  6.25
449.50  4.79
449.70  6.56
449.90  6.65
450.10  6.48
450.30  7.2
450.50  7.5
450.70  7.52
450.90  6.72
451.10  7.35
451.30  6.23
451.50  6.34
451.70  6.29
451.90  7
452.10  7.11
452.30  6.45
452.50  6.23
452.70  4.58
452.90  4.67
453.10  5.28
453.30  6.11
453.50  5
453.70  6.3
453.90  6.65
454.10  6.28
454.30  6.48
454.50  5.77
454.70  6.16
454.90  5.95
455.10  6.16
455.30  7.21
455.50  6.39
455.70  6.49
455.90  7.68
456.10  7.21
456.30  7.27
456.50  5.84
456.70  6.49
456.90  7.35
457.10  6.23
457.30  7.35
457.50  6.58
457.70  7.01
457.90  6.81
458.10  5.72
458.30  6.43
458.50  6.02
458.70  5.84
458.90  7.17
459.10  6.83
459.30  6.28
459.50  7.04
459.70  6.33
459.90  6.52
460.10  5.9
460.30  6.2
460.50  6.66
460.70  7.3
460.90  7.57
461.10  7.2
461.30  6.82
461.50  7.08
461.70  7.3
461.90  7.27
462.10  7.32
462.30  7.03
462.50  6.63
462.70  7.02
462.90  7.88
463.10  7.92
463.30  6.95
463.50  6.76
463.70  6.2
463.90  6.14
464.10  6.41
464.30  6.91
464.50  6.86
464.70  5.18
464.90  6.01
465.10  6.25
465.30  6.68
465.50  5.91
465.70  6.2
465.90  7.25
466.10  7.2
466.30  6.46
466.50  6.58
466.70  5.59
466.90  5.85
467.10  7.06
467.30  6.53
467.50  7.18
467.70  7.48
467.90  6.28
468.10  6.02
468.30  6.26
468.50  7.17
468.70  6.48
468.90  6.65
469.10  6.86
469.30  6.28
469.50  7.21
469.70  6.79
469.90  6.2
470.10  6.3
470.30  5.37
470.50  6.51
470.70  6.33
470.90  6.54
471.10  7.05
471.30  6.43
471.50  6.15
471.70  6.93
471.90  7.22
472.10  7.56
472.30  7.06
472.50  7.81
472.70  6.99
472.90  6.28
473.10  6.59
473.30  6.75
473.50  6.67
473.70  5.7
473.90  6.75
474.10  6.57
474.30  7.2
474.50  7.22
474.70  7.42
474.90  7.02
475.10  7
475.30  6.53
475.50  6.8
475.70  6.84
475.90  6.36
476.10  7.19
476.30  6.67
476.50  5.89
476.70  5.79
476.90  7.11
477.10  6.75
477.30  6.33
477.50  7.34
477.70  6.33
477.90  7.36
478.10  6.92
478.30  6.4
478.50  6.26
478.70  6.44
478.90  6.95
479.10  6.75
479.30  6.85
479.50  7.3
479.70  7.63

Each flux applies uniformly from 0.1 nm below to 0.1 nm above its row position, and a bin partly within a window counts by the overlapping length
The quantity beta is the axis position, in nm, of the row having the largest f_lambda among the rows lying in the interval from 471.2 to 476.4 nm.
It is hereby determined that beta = 472.50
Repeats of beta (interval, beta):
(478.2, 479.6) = 479.50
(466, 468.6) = 467.70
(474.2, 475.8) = 474.70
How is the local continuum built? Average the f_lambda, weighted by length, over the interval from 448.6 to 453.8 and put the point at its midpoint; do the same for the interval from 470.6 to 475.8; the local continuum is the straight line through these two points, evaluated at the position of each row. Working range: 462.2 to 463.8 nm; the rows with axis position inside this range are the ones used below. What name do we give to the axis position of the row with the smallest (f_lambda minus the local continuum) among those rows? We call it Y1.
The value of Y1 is 463.70 nm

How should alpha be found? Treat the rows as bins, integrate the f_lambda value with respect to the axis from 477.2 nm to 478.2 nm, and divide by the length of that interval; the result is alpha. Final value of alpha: 6.9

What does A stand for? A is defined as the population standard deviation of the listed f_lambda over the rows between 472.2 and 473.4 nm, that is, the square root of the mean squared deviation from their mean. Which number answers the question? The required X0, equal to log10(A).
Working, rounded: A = 0.48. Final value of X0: -0.32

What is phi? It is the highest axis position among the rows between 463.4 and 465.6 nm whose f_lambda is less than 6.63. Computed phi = 465.50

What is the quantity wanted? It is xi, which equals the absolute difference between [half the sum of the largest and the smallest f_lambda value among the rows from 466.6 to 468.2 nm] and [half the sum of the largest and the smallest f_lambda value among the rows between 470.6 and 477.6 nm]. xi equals 0.22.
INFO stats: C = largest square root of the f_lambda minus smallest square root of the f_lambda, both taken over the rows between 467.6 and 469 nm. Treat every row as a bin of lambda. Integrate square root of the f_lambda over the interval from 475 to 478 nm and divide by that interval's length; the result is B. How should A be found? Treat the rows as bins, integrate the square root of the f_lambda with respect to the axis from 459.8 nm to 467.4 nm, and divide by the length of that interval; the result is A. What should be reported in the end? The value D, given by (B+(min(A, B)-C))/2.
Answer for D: 2.443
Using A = 2.586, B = 2.58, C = 0.28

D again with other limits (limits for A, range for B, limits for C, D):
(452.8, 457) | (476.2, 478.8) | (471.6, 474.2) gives 2.333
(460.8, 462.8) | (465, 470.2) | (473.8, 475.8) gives 2.476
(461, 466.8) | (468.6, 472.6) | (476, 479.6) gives 2.430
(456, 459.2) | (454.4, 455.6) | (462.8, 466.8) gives 2.234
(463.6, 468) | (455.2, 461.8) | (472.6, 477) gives 2.398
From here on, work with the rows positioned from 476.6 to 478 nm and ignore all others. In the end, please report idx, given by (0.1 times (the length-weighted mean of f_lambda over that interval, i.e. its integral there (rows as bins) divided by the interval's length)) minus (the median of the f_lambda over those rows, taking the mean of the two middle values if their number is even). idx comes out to -6.1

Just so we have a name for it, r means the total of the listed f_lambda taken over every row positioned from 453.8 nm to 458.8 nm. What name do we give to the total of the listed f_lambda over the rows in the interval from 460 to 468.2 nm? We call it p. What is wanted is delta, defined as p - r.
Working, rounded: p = 275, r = 163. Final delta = 112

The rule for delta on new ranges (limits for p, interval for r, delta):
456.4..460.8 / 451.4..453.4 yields 84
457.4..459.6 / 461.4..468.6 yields -169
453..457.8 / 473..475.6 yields 67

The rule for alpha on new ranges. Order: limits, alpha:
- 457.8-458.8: 6.2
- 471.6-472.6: 7.3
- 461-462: 7.1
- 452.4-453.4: 5.4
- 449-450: 6.0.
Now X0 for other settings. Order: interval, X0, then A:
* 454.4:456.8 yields -0.21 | 0.61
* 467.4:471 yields -0.31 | 0.49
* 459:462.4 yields -0.34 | 0.46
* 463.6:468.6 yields -0.25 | 0.56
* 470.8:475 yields -0.32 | 0.48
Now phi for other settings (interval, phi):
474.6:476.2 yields 475.90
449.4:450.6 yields 450.10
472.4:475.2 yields 474.10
